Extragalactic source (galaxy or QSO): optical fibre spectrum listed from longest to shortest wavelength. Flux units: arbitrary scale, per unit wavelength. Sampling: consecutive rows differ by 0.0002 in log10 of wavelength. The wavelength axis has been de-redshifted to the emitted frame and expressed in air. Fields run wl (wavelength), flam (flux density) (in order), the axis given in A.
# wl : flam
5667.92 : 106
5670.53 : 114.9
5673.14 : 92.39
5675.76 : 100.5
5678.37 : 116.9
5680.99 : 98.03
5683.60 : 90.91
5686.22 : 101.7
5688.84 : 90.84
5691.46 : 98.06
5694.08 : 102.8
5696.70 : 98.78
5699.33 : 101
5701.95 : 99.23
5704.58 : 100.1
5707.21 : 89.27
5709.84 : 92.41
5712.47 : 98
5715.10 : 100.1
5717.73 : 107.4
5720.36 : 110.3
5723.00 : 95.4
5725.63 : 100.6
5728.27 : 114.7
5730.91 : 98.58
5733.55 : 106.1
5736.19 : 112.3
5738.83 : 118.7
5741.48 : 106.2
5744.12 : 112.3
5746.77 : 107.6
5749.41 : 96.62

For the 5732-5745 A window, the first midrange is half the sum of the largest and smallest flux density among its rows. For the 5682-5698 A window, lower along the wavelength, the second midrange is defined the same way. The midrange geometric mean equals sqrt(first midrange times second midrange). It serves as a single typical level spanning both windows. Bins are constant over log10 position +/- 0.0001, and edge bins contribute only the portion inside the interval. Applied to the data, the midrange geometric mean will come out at 104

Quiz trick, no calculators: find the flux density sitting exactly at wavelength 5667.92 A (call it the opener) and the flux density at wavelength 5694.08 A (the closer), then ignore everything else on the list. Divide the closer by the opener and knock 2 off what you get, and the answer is -1.03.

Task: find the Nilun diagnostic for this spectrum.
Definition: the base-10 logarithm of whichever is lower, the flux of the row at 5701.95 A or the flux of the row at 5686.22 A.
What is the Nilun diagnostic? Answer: 2.00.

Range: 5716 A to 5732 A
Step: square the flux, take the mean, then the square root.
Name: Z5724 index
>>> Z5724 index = 105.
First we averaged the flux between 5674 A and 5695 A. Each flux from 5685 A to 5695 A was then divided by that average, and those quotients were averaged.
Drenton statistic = 0.984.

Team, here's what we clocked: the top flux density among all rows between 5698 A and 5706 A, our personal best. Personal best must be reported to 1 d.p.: 101.0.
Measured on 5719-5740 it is 118.7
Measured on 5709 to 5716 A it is 100.1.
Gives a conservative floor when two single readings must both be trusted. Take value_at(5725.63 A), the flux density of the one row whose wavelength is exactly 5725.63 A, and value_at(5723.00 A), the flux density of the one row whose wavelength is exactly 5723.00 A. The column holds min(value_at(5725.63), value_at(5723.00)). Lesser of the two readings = 95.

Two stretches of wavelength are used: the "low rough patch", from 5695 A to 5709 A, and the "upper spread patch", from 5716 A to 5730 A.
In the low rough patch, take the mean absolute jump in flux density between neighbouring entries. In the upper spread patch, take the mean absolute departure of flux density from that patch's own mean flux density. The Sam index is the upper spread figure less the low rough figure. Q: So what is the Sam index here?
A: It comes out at 2.2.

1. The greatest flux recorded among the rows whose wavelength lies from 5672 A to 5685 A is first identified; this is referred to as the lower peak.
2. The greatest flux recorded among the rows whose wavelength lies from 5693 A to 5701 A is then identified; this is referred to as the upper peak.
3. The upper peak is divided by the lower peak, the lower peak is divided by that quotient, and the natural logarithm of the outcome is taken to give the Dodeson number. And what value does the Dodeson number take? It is 4.89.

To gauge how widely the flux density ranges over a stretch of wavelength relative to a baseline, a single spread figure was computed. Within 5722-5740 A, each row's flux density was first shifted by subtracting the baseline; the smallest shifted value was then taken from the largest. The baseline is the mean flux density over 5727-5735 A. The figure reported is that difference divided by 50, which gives 0.47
